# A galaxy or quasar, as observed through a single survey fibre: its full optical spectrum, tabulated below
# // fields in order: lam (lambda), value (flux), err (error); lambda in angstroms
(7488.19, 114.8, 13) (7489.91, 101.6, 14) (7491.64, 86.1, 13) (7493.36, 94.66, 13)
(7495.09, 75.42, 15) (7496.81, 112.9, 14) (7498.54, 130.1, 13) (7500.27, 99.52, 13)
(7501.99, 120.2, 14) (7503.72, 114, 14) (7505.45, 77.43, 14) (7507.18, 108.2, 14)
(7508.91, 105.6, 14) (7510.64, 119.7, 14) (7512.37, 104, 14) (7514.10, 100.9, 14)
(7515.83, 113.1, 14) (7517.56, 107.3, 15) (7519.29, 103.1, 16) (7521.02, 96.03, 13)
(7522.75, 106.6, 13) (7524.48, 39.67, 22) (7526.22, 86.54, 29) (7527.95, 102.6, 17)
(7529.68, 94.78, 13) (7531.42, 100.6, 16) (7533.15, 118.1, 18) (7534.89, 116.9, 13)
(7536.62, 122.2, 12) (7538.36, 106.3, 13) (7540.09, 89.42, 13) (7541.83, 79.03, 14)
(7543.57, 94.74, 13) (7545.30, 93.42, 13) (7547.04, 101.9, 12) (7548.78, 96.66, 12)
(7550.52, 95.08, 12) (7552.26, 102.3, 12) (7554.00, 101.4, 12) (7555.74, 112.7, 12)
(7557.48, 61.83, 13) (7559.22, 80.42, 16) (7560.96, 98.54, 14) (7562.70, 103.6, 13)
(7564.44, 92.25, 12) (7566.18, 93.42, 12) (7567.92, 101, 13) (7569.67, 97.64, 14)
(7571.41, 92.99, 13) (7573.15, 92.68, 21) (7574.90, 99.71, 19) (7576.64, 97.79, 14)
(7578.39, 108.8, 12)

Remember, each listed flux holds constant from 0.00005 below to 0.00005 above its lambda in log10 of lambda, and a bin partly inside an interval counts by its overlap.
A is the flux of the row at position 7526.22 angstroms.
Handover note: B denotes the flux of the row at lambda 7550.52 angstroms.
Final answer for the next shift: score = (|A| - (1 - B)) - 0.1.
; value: 181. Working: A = 86.54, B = 95.08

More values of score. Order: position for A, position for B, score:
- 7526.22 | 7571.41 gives 178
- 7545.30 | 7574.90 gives 192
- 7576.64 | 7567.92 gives 198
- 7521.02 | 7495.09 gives 170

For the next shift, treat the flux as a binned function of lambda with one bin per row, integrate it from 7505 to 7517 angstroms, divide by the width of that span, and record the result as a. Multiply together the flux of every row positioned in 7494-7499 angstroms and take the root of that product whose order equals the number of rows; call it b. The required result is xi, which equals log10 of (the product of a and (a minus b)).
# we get 2.2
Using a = 105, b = 103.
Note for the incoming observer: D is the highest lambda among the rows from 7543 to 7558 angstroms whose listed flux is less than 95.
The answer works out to 7557.48 angstroms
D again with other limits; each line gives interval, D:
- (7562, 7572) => 7571.41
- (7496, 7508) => 7505.45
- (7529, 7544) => 7543.57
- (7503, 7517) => 7505.45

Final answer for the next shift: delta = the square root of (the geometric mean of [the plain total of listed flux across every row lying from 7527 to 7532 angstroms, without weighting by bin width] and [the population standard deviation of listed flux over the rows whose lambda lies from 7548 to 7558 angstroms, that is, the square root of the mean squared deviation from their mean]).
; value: 8.3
